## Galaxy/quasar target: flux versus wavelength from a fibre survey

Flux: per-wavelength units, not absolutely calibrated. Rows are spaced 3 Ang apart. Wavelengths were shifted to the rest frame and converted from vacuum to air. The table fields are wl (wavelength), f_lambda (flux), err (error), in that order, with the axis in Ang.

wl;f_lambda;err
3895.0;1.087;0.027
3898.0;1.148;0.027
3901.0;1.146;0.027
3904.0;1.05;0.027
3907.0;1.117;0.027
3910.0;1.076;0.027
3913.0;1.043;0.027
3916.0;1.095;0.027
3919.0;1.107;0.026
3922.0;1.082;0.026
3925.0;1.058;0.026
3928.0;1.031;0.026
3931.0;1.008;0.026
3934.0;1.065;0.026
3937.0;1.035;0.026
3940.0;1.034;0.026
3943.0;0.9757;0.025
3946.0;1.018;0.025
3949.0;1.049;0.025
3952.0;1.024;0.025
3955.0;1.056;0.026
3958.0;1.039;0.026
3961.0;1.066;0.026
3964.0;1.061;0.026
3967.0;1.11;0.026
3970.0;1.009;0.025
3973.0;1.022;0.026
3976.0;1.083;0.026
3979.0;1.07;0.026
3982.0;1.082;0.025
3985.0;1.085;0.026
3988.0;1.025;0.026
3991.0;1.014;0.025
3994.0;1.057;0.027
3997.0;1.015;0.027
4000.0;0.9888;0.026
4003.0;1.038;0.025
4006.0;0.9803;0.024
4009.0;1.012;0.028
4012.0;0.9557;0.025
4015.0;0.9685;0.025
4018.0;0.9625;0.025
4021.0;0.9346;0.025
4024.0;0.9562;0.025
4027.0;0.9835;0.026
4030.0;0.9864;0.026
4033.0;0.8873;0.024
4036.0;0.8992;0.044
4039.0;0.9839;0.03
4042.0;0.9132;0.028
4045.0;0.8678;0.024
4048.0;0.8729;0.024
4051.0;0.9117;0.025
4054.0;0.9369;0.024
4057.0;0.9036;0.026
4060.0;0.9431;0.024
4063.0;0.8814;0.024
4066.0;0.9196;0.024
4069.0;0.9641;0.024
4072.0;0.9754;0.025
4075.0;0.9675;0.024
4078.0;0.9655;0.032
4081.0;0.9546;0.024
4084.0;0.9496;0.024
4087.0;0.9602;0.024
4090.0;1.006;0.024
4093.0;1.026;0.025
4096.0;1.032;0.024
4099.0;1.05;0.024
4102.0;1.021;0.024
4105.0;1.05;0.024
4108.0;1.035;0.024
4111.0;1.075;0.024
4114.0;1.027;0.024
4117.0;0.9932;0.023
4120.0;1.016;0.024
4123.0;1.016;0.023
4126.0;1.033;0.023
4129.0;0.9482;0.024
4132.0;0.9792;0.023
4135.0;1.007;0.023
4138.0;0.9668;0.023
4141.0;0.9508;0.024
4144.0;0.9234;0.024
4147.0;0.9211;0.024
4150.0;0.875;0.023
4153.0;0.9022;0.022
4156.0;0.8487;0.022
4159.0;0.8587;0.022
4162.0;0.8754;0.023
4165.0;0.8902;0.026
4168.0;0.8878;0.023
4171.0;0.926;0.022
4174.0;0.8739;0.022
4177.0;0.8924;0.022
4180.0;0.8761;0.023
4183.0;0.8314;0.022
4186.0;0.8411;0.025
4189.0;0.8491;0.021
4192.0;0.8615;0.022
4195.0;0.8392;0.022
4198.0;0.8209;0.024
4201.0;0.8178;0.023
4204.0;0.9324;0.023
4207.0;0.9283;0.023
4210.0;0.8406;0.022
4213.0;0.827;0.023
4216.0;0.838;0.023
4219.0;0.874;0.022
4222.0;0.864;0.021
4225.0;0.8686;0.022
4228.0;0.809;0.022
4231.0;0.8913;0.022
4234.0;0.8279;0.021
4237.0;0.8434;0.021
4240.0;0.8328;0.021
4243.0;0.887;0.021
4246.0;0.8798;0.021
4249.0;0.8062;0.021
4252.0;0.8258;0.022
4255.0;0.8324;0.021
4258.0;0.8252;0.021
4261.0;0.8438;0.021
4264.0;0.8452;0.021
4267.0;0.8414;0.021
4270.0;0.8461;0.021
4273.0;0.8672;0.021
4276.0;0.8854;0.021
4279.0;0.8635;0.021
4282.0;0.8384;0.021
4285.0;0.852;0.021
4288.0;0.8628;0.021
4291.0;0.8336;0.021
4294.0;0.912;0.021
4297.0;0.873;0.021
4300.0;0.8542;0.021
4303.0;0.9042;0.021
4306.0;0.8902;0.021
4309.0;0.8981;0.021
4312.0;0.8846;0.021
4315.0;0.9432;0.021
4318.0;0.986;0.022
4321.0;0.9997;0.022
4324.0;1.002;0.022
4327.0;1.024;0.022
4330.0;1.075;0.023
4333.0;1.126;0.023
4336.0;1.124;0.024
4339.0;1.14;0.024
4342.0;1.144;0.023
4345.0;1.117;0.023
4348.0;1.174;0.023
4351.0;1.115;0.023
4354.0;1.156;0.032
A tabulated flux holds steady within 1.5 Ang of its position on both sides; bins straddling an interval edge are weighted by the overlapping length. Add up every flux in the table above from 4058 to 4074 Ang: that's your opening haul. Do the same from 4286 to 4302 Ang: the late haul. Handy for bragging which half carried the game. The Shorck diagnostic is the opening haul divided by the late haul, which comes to 1.08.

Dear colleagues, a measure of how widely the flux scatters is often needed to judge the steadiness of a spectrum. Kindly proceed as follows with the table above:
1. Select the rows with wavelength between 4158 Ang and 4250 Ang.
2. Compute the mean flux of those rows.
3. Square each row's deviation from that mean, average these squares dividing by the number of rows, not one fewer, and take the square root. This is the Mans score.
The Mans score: 0.033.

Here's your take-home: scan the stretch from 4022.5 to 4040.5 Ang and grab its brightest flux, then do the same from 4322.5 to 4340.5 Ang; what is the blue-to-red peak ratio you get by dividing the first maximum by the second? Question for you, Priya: 0.87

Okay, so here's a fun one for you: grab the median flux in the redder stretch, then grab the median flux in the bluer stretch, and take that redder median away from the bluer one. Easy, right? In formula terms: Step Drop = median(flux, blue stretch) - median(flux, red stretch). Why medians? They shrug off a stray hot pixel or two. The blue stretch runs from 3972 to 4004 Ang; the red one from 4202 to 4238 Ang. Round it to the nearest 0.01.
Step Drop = 0.18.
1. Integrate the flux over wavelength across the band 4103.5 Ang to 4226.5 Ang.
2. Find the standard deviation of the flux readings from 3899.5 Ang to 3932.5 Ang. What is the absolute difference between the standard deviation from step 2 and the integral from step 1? 112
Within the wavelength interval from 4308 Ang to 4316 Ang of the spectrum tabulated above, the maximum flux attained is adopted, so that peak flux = 0.9432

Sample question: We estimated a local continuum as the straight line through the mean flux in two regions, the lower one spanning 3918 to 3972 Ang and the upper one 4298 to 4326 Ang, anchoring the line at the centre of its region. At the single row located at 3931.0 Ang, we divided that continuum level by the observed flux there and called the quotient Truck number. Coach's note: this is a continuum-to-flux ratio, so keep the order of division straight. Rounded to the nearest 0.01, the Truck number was 1.04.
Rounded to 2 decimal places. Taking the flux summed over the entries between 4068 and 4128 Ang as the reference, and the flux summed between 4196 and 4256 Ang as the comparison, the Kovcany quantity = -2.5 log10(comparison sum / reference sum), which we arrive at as 0.18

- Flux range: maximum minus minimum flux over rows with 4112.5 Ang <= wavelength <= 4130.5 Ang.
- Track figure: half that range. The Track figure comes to 0.0424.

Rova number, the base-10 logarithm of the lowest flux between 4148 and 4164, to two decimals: -0.07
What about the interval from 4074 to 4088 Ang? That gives -0.02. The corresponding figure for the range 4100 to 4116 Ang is 0.01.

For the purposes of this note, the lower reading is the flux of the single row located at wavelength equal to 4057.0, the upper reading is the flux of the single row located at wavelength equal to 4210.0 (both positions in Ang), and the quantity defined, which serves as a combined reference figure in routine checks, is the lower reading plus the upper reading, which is 1.74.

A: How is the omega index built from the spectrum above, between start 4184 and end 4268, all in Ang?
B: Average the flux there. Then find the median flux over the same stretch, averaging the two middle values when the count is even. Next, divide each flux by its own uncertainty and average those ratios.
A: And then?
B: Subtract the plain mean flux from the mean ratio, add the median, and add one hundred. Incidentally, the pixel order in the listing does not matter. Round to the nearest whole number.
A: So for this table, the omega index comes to 139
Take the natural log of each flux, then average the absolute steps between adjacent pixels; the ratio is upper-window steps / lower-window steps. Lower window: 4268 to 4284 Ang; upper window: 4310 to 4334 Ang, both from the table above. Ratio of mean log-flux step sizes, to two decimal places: 1.38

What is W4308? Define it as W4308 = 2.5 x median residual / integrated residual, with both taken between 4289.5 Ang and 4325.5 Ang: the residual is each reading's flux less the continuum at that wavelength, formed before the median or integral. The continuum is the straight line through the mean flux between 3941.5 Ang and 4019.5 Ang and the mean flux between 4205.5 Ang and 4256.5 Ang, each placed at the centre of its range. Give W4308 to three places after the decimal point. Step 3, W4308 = 0.061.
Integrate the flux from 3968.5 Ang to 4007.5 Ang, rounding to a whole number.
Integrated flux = 40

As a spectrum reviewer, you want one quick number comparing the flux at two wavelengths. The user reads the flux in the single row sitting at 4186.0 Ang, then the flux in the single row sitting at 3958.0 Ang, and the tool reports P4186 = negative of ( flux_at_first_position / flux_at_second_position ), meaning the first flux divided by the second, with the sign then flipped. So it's -0.81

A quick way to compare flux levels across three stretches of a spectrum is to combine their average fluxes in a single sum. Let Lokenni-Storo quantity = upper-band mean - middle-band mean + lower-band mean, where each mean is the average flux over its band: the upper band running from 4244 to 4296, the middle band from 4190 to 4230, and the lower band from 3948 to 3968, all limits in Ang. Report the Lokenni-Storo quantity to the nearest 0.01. 1.05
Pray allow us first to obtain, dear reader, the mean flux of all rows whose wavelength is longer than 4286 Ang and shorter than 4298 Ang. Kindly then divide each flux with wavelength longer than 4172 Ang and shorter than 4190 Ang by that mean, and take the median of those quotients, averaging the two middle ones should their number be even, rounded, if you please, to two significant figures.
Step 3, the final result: 0.99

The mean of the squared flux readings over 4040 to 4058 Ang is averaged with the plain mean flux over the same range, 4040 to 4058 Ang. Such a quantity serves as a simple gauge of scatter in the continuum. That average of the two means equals 0.86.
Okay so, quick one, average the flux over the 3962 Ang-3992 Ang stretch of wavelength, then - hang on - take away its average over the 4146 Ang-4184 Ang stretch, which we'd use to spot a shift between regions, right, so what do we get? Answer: 0.175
